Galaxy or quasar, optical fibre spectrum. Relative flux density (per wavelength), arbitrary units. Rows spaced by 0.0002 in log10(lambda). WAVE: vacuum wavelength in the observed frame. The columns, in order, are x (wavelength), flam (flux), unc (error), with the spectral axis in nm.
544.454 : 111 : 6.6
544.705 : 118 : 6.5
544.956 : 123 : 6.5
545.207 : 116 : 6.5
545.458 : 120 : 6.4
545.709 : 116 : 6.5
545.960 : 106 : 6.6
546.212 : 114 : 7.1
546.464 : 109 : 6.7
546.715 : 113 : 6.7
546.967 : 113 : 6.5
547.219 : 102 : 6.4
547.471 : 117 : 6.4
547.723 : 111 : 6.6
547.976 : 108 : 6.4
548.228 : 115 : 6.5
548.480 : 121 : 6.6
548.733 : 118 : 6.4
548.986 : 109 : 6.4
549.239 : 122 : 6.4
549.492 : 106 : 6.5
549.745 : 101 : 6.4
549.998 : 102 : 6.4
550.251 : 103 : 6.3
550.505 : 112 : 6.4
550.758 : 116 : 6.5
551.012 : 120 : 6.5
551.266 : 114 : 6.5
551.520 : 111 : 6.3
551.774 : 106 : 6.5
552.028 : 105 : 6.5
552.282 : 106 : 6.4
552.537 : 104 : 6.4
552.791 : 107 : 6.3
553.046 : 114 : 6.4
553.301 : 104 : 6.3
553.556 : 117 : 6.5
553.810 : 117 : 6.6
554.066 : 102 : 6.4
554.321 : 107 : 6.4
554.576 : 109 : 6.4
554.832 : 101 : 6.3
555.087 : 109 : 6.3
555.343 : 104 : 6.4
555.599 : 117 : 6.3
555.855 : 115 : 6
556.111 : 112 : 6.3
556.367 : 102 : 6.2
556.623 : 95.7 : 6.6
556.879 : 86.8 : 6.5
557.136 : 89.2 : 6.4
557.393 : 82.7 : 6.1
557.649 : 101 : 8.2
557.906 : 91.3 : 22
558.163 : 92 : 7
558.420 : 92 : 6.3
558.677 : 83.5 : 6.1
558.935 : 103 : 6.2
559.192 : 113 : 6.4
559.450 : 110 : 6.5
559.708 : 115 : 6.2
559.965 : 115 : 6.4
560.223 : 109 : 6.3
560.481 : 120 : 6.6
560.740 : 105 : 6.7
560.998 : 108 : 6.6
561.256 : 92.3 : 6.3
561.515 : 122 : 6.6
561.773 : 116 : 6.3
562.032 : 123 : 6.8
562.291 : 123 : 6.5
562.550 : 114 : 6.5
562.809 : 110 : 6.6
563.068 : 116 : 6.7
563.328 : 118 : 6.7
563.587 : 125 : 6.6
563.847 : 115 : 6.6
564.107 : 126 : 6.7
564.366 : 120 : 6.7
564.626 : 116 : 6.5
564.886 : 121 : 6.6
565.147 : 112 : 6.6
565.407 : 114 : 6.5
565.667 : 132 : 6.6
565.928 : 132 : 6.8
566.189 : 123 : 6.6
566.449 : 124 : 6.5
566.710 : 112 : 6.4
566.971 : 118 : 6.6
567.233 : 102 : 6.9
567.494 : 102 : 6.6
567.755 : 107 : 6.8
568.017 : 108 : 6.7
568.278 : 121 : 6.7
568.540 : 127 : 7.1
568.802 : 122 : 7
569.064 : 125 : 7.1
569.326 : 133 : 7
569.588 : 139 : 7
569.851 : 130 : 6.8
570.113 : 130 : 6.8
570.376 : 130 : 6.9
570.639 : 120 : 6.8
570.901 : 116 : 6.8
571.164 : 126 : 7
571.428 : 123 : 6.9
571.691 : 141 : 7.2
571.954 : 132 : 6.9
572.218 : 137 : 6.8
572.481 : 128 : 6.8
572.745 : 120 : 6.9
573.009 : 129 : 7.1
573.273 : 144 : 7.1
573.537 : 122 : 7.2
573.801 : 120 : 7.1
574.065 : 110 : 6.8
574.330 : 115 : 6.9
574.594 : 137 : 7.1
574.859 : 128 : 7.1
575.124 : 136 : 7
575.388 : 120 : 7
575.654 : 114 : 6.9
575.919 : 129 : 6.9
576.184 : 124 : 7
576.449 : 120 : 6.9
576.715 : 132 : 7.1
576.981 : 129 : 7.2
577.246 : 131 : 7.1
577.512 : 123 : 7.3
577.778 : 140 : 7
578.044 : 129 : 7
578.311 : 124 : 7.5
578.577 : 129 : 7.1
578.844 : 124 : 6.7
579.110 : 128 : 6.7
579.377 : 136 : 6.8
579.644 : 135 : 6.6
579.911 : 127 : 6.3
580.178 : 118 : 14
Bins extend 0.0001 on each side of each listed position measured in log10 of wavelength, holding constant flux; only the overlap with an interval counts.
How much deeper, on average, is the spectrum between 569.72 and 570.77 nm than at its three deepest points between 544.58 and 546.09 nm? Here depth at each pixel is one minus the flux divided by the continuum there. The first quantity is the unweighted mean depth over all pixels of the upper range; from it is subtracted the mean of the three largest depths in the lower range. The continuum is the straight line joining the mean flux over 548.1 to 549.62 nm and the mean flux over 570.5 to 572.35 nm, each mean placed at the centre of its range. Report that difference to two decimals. -0.01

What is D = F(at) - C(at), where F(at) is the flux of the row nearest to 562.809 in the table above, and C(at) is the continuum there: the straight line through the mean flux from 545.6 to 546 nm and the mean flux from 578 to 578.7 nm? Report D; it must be -10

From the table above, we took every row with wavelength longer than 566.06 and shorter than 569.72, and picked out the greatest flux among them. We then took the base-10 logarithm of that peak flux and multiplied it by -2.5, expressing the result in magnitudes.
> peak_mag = -5.36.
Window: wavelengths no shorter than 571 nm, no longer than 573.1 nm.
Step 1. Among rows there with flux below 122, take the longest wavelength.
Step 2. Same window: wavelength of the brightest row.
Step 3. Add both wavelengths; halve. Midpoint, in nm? 572.22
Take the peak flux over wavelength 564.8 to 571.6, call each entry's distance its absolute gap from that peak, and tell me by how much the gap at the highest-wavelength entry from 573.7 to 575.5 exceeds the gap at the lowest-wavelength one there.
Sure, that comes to 0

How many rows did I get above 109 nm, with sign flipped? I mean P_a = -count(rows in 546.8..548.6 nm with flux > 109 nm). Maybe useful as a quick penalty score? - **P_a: -5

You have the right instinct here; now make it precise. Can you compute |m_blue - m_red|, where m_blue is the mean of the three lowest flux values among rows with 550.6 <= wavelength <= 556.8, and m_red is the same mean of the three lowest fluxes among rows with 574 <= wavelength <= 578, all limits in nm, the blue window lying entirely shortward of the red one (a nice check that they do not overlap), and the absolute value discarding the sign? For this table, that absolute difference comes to 13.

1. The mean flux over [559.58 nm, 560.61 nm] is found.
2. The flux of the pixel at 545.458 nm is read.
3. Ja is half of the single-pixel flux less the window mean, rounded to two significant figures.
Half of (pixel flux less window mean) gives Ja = 2.6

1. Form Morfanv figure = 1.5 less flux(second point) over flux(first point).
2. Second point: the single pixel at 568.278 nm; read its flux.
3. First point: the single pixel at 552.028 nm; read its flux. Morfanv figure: 0.35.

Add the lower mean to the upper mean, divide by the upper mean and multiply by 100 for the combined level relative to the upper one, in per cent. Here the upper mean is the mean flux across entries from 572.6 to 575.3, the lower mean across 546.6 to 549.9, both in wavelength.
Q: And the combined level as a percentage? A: 189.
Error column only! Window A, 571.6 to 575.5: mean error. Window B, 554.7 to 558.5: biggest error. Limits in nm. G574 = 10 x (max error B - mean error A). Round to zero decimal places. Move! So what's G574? 150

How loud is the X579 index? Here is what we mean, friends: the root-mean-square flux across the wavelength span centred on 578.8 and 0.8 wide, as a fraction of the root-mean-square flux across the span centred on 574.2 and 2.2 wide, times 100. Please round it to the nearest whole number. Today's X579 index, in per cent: 100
